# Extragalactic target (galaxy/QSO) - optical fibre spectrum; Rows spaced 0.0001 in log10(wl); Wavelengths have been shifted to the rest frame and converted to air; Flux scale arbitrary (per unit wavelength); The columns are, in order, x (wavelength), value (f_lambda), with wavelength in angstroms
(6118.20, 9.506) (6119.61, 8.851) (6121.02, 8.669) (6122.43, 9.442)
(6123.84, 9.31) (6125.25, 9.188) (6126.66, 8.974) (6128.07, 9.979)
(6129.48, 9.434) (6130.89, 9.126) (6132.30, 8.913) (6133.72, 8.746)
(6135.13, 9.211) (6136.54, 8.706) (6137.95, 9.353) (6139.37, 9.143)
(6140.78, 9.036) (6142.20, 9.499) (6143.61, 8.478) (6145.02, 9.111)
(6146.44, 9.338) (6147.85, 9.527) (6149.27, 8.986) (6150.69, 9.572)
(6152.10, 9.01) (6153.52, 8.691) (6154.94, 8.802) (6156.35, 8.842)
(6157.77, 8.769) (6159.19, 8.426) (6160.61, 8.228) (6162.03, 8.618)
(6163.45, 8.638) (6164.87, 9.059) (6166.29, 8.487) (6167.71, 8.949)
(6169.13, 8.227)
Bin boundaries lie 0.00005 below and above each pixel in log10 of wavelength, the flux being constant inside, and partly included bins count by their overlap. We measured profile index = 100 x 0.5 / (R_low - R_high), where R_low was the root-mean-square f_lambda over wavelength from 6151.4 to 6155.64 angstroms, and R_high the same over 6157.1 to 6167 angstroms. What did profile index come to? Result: 219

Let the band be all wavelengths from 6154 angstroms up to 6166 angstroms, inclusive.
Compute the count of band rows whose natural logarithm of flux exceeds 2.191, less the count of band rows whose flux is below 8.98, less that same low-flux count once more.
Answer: -13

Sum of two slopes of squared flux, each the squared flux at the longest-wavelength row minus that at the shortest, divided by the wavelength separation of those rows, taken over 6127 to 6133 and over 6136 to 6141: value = -3.4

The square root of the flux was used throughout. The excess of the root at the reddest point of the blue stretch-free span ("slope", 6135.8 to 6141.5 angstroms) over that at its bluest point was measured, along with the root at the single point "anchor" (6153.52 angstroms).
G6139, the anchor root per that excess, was 53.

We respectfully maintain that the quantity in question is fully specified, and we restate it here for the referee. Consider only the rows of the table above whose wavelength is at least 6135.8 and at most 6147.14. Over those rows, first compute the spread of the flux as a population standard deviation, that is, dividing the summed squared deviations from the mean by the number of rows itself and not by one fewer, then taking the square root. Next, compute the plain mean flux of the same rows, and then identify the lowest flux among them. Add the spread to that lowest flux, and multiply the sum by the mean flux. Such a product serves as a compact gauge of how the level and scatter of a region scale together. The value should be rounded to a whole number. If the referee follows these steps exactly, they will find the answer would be 80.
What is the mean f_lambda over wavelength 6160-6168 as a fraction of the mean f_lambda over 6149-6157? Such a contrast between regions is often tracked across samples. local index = 0.96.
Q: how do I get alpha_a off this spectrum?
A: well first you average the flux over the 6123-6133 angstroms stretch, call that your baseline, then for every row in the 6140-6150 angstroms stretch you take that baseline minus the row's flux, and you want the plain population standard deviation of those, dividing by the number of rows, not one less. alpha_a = 0.336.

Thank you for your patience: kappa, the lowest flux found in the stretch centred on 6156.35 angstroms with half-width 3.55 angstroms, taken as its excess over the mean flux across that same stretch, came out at -0.3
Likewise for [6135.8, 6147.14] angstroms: -0.6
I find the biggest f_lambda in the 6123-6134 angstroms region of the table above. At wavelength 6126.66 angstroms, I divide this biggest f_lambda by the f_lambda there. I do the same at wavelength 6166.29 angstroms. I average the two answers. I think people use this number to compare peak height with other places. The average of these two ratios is 1.14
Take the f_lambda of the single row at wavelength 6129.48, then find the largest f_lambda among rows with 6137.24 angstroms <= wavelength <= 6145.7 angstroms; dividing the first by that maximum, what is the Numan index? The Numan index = 0.99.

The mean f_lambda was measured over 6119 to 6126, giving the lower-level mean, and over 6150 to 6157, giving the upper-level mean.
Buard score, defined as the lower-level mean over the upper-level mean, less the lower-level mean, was -8.08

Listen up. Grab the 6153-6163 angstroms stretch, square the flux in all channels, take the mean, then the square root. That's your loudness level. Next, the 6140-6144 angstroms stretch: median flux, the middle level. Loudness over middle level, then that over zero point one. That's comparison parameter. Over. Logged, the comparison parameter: 9.5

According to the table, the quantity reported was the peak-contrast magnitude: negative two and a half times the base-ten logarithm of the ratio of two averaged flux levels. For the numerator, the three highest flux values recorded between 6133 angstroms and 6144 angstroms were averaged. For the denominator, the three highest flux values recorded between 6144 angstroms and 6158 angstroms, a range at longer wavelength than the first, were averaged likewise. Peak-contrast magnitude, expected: 0.014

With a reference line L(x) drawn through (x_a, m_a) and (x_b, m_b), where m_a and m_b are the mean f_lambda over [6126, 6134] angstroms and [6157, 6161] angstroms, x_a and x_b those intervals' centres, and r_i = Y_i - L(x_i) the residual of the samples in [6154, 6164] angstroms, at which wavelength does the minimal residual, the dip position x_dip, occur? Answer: 6160.61 angstroms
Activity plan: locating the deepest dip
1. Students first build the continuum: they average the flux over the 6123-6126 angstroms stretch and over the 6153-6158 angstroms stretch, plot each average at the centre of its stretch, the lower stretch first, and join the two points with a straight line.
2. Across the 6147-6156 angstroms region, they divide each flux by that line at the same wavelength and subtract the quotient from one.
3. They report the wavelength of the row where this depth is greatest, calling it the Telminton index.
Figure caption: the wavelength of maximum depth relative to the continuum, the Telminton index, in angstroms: 6153.52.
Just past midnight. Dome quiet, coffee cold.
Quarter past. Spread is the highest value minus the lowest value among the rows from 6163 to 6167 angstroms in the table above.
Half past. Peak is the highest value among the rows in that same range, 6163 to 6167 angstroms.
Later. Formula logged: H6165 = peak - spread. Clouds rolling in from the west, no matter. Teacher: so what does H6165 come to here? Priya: 8.49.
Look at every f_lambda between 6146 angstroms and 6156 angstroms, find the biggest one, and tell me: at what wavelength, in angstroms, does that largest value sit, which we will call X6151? 6150.69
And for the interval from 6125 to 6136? 6128.07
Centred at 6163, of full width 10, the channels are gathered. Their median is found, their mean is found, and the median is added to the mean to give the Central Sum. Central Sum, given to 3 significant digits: 17.2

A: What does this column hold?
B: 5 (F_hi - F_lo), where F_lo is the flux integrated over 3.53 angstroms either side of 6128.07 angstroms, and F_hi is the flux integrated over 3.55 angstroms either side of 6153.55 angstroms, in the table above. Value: -11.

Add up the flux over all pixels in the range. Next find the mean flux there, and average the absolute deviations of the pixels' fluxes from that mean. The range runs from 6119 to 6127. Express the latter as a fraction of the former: 0.0044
